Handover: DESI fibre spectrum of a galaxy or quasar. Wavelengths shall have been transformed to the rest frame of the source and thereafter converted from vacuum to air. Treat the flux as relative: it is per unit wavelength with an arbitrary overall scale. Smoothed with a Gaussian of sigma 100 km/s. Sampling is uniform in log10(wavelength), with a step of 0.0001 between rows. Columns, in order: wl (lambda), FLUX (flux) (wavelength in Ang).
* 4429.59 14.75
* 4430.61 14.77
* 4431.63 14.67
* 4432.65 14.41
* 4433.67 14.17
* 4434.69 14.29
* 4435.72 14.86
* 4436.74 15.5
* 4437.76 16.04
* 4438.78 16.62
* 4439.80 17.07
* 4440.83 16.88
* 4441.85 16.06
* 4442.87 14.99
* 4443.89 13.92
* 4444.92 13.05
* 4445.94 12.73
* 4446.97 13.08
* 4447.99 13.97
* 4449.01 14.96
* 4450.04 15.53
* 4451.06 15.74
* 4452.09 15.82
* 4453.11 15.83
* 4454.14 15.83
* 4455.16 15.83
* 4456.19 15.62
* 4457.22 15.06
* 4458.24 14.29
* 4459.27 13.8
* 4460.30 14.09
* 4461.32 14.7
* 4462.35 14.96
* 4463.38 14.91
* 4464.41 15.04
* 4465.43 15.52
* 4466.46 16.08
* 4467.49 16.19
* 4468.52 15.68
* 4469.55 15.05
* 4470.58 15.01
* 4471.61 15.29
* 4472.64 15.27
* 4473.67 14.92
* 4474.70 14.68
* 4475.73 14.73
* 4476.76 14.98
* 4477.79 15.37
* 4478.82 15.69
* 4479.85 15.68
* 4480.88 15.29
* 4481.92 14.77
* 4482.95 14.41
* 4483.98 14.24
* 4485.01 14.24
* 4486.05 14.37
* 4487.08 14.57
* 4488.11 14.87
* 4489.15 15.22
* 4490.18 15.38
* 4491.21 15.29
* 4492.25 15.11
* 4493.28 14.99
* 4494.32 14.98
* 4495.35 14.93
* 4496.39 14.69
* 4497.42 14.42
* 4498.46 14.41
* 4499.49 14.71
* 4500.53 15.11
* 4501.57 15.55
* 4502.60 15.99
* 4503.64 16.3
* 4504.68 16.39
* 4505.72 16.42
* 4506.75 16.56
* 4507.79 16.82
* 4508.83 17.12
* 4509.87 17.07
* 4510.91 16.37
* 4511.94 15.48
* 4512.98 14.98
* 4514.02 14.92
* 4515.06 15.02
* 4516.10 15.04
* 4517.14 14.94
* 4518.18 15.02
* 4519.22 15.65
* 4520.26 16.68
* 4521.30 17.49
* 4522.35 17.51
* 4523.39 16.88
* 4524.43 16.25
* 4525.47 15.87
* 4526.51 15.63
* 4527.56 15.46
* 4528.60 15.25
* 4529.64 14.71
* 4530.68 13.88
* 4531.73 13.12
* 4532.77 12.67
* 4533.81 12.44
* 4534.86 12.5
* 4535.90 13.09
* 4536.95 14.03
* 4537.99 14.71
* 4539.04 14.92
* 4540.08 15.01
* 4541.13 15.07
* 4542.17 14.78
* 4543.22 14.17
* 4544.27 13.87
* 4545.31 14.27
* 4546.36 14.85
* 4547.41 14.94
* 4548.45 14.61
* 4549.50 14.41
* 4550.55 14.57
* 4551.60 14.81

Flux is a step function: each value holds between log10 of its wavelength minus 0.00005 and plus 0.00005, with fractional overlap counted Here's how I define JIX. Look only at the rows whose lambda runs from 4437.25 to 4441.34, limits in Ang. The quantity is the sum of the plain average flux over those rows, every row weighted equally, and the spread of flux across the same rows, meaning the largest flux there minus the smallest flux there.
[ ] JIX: 17.7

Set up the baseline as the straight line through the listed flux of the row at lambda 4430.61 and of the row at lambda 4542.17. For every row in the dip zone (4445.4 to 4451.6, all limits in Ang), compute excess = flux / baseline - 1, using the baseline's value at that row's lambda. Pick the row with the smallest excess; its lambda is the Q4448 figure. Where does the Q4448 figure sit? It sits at 4445.94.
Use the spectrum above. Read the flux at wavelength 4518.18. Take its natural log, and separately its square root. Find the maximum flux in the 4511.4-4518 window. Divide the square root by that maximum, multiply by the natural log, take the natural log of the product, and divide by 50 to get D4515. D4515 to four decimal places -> -0.0078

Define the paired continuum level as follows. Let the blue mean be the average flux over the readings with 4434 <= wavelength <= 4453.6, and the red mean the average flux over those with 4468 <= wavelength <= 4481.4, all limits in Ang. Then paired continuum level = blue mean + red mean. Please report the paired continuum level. 30.3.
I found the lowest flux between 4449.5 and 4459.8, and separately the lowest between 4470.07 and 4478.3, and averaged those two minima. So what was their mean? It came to 14.2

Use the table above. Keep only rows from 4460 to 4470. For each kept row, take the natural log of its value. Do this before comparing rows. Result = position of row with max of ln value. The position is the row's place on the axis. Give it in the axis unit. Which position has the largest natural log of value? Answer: 4467.49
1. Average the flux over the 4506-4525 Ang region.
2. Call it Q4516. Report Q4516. 16.1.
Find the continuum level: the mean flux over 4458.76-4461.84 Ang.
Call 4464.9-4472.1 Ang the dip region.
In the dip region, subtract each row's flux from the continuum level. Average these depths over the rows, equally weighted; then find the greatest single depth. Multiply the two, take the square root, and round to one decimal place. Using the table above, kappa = 1.0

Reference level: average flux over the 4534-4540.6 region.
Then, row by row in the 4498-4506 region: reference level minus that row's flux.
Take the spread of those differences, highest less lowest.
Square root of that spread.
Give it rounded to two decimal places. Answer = 1.42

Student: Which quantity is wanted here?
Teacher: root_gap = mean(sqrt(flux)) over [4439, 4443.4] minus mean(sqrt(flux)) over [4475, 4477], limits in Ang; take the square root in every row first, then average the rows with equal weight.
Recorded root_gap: 0.18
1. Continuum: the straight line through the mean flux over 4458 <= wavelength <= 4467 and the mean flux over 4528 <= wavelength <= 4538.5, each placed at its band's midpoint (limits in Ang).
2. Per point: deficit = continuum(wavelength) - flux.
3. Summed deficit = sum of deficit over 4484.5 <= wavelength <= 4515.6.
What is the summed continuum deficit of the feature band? -36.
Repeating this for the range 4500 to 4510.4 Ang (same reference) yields -22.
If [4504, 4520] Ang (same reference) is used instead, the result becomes -28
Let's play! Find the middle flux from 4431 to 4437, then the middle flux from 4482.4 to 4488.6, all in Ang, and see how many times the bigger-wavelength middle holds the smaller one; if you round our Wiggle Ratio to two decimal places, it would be 0.99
